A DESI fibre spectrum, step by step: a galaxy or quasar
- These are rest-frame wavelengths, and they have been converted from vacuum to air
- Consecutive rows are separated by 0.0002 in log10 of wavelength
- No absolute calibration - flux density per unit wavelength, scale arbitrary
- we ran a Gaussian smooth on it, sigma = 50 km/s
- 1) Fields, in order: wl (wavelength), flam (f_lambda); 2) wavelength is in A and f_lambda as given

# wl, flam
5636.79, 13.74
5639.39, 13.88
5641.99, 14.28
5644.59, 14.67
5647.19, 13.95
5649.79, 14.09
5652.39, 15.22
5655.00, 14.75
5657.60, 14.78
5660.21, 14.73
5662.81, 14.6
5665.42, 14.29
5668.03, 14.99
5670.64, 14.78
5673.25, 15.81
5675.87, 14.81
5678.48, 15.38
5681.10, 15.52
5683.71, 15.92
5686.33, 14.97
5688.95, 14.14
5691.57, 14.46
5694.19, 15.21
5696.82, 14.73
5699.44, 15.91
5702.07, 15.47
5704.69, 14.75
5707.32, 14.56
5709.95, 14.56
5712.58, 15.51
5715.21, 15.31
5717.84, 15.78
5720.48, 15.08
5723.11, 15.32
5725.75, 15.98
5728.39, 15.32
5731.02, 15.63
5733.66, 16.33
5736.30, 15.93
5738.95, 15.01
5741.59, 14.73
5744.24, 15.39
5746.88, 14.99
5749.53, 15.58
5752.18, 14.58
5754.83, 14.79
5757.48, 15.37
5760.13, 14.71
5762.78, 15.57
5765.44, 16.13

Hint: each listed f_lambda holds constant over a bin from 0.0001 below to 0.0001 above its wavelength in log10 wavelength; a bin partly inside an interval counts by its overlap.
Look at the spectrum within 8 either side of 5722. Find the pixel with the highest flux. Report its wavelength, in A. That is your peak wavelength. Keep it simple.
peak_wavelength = 5725.75 A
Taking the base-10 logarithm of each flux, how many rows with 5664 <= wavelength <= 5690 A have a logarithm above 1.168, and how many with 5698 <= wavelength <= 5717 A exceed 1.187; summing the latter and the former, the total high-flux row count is 11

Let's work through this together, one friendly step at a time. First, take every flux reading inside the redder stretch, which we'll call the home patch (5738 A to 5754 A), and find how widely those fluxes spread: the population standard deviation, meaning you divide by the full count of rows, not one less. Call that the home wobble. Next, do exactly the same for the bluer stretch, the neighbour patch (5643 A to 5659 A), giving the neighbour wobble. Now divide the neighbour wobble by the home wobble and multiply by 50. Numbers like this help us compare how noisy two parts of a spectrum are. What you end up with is 62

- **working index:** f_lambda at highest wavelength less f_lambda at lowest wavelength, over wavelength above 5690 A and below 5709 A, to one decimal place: 0.1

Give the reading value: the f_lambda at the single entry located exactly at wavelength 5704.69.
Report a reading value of 14.75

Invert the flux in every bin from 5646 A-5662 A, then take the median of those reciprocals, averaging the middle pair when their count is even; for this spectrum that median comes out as 0.0678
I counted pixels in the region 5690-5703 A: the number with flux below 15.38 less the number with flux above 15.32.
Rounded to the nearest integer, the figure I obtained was 1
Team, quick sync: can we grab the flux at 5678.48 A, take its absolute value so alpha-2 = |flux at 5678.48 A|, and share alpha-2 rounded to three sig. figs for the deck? 15.4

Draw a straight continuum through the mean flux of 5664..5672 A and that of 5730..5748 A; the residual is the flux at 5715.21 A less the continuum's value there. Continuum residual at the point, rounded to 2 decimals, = 0.13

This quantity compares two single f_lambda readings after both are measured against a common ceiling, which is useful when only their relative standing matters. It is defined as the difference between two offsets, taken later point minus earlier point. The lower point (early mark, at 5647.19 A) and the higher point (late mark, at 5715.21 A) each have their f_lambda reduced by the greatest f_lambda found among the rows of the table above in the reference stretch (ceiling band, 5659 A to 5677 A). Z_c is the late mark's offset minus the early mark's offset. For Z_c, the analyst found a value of 1.4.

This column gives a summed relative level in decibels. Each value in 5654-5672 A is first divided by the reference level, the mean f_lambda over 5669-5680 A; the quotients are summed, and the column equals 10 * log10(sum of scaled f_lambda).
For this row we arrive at 8.31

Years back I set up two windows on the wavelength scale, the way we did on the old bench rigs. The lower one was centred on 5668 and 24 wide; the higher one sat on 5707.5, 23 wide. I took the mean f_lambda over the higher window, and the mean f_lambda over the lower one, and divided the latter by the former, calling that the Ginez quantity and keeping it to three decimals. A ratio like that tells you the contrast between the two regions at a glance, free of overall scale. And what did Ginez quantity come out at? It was 0.982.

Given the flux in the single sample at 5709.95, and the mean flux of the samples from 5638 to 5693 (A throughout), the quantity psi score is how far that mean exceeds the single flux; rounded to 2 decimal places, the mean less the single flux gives 0.20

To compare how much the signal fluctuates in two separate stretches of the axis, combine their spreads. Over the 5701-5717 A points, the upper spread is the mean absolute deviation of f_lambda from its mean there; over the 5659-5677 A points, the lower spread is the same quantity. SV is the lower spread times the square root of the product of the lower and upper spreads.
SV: 0.109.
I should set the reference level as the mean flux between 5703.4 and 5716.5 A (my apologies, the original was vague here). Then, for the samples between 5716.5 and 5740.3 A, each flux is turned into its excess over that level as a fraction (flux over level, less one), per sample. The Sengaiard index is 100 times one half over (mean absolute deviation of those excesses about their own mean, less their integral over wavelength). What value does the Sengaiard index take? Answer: -49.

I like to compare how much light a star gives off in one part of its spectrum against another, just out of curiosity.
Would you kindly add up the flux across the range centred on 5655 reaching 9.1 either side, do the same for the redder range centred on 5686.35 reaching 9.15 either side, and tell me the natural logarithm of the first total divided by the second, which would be -0.039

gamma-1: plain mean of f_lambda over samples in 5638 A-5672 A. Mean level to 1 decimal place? 14.5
